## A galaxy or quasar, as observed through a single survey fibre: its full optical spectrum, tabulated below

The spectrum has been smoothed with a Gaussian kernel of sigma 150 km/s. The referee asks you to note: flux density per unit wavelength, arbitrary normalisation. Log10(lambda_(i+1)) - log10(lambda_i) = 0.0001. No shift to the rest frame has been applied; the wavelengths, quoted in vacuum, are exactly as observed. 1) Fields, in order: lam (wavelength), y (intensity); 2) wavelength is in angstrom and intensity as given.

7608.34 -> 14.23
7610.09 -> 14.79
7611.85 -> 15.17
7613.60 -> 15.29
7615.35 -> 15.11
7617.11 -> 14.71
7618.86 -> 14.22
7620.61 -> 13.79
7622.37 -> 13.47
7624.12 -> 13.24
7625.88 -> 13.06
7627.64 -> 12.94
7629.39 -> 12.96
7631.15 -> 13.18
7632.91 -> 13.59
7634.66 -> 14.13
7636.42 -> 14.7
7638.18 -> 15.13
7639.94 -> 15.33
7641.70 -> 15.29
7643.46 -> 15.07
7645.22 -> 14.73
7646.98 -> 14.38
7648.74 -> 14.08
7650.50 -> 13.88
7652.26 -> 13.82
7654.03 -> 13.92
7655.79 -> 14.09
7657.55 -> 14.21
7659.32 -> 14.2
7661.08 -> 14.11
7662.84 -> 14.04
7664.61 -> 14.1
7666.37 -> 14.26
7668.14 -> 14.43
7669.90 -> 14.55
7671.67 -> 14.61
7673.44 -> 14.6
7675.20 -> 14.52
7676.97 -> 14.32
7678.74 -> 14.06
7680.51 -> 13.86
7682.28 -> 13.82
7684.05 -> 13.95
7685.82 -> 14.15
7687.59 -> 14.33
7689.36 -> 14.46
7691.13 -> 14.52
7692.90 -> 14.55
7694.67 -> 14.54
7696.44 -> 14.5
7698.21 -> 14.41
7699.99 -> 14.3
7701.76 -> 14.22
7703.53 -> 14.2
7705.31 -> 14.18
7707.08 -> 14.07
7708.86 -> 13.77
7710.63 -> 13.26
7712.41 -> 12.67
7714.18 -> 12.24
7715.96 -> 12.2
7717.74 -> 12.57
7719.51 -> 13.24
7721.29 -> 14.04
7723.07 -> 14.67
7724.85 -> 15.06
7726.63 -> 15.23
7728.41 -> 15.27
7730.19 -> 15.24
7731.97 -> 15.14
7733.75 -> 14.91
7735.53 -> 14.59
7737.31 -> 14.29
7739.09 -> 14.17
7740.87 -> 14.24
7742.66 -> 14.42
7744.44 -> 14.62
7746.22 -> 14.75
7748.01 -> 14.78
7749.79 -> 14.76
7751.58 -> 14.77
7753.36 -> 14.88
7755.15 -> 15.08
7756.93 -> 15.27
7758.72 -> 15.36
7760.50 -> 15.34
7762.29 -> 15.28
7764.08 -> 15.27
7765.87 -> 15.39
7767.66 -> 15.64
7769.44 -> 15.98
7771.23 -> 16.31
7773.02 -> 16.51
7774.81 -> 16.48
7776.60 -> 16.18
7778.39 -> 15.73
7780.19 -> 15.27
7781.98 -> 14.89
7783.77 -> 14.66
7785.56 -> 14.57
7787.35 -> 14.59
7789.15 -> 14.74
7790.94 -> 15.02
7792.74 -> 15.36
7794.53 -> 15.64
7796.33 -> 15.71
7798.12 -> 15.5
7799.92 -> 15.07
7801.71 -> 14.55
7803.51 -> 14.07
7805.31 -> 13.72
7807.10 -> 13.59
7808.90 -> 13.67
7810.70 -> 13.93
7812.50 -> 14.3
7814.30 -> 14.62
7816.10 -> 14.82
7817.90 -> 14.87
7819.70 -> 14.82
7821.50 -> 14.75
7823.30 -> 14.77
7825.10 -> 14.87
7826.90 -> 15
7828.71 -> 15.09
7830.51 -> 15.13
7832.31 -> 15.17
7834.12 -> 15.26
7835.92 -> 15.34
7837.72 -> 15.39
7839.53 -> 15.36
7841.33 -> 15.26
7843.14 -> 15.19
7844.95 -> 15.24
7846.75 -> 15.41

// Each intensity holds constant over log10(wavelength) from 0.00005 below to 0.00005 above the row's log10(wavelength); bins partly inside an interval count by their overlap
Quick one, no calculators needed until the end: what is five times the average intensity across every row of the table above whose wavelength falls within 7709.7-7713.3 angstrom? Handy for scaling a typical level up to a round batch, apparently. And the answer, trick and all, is 65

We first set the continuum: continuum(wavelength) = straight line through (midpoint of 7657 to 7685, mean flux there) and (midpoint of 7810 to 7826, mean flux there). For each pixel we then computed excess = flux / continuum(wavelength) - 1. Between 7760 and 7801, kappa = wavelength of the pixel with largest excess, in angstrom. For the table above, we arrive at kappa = 7773.02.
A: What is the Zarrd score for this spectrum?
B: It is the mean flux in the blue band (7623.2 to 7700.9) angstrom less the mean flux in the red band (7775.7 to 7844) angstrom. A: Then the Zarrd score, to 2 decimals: -0.70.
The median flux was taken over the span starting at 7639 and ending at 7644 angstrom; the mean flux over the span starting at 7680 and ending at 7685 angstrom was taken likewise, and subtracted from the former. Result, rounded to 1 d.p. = 1.4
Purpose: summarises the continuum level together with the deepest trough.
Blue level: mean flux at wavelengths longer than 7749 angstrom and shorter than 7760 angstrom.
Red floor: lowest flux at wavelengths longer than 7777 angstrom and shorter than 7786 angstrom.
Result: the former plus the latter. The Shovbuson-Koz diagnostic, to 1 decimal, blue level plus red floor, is 29.6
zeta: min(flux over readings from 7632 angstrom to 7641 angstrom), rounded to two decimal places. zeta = 13.59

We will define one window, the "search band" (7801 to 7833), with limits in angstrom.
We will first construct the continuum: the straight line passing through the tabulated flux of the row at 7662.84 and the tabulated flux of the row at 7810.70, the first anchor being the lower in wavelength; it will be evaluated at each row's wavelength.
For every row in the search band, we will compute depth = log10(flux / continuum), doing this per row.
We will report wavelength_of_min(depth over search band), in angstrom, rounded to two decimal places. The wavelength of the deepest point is 7807.10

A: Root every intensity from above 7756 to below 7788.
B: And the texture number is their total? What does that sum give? 70.8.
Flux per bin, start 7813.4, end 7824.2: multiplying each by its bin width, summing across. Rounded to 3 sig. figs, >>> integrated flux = 160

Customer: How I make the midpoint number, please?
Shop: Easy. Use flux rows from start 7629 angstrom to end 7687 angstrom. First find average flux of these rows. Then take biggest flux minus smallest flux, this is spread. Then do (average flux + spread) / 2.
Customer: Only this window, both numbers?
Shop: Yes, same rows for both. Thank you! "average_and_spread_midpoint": 8.3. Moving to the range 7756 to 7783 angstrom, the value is 8.6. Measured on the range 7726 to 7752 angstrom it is 7.9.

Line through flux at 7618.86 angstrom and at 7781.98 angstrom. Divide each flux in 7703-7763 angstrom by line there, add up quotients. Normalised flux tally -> 33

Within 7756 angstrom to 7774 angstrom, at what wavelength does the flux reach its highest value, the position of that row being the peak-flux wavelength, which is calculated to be 7773.02 angstrom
